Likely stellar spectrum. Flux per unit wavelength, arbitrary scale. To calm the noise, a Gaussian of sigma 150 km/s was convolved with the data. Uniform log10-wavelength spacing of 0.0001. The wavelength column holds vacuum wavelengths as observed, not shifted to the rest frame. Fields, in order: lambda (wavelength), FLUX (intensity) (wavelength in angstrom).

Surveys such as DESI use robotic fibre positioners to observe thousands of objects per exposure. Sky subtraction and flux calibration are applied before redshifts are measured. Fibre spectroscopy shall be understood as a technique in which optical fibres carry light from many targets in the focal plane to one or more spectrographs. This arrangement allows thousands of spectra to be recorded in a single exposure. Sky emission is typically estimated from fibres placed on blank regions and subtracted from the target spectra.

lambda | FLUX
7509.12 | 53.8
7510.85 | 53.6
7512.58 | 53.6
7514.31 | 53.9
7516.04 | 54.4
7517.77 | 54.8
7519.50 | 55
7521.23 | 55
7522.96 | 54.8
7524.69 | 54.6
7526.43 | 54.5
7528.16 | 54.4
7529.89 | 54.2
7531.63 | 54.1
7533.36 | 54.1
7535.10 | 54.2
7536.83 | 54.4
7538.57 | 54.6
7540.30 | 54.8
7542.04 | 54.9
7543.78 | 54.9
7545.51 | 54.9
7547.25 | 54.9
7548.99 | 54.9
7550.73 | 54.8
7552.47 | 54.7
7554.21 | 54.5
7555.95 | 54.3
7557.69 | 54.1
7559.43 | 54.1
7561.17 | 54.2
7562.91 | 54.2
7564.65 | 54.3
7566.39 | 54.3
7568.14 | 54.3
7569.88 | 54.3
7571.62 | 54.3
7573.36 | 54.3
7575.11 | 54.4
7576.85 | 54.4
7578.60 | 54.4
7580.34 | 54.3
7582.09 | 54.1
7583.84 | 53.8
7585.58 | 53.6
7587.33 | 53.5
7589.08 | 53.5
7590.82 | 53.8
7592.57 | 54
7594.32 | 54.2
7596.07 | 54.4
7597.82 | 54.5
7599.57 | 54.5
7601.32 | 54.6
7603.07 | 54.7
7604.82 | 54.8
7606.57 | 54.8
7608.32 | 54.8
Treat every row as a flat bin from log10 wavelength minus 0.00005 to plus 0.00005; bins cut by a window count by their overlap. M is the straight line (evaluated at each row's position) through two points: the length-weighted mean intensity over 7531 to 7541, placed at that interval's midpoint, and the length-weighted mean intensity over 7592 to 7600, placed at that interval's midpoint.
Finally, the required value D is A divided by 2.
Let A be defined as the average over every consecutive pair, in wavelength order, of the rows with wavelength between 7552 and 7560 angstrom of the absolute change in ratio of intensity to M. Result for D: 0.0014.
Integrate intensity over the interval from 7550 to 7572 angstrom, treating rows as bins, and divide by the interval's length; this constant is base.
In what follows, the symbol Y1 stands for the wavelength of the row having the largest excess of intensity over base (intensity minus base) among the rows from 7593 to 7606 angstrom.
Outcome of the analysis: 7604.82 angstrom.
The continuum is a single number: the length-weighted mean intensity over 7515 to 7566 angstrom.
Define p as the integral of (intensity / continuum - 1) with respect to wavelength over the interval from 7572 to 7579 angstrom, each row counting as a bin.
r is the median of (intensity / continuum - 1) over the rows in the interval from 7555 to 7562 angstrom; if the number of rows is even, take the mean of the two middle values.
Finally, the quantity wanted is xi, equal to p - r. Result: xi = -0.01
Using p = -0.02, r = -0.007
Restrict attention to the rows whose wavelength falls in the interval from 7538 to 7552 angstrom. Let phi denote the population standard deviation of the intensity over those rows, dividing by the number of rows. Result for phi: 0.10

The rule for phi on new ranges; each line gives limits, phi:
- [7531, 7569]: 0.31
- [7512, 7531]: 0.42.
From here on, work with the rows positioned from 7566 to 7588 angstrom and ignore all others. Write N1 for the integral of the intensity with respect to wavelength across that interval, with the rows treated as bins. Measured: 1191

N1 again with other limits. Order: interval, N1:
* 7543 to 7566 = 1254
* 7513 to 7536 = 1253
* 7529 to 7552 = 1256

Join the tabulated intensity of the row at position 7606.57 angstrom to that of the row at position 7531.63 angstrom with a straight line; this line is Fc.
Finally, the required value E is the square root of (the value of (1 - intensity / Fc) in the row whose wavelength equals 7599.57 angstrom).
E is 0.065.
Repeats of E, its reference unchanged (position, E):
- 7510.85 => 0.075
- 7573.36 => 0.059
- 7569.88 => 0.054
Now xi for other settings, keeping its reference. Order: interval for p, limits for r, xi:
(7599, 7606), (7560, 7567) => 0.02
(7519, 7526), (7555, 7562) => 0.04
